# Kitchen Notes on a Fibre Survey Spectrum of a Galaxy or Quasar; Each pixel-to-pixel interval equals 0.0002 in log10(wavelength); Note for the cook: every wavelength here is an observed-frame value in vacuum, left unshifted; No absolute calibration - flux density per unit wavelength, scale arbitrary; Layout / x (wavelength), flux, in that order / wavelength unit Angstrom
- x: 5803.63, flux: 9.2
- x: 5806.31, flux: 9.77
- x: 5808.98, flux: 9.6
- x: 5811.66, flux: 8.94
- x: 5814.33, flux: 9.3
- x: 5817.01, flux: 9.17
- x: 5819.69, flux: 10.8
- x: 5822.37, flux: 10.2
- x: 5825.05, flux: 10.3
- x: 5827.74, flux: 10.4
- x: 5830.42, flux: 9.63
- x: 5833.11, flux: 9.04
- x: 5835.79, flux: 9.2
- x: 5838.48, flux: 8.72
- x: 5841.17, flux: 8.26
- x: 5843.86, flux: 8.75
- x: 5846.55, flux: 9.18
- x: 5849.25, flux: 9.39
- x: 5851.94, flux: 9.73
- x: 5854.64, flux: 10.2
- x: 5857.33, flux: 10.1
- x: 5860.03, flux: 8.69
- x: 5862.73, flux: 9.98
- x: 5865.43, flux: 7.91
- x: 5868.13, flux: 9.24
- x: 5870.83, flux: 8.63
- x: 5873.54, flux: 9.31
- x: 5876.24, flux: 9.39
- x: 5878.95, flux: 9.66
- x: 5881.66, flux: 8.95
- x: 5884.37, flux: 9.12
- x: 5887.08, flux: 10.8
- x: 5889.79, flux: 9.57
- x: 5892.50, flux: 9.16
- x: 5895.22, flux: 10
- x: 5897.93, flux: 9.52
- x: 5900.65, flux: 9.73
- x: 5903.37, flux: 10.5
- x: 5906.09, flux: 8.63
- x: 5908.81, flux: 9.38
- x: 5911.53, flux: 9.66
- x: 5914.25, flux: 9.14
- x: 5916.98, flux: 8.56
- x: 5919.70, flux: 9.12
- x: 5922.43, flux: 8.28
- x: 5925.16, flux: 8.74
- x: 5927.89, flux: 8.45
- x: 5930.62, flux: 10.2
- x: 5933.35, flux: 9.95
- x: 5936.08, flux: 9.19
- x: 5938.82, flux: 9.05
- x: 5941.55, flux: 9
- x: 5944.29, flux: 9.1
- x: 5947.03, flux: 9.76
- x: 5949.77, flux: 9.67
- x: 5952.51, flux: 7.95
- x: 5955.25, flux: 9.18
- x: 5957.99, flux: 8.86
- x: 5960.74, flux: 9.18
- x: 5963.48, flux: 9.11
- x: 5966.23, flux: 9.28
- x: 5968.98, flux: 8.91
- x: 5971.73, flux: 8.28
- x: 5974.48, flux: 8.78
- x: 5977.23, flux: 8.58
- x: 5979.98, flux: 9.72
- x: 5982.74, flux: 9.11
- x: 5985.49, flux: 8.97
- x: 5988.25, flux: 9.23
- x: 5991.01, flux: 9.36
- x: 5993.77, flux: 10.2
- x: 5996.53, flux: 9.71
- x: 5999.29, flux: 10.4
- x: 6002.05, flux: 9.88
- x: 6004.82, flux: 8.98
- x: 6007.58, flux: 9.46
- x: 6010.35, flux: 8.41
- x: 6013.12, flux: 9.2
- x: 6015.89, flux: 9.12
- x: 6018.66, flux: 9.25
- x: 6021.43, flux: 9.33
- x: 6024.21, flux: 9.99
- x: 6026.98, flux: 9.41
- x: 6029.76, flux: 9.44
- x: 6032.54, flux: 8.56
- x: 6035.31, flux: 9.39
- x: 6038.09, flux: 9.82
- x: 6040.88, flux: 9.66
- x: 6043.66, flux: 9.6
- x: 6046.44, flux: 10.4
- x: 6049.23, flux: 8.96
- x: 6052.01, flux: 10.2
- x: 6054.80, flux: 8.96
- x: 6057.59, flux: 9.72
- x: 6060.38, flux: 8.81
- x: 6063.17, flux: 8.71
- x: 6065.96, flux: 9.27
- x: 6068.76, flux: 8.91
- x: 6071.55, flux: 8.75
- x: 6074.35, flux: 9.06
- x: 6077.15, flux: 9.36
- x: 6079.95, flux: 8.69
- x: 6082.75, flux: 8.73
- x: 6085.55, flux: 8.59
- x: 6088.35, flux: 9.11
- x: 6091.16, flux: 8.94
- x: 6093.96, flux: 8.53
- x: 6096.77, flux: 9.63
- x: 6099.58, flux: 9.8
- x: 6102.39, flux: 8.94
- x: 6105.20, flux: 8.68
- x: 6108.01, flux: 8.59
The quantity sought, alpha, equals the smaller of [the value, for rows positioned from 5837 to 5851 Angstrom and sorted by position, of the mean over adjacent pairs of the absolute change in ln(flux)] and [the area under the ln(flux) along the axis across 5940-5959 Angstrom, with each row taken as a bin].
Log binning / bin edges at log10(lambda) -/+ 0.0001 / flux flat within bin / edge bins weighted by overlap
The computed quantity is 0.046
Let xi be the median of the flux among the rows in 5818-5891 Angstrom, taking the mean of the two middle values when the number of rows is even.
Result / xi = 9.39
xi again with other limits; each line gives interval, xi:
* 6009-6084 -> 9.25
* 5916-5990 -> 9.10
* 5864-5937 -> 9.24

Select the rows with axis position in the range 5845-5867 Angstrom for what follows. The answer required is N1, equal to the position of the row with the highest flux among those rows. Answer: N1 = 5854.64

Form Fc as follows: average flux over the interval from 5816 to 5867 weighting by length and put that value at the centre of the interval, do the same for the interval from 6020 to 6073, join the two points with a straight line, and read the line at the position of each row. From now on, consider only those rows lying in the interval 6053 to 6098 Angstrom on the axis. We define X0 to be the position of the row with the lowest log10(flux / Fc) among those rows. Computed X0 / 6093.96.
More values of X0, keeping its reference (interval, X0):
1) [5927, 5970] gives 5952.51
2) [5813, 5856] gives 5841.17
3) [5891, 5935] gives 5922.43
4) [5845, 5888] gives 5865.43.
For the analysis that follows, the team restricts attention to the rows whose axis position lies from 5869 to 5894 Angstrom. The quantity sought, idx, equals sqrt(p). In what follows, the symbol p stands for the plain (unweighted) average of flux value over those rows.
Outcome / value 3.07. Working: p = 9.40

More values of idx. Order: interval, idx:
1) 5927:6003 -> 3.04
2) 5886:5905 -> 3.15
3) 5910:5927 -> 2.99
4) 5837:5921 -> 3.05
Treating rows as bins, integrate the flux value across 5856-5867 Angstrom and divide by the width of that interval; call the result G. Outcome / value 9.17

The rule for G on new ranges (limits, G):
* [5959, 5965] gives 9.13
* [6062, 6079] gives 9.00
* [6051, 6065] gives 9.26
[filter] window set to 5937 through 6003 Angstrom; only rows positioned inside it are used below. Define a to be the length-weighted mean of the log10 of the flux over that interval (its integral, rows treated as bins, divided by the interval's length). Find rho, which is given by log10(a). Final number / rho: -0.0160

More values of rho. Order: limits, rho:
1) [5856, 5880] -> -0.0164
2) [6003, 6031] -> -0.0148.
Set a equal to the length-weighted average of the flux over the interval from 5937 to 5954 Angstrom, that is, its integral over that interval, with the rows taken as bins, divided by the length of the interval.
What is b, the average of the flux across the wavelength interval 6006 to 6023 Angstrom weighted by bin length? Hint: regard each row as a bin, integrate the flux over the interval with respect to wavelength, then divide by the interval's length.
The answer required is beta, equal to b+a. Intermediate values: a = 9.1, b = 9.13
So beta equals 18.2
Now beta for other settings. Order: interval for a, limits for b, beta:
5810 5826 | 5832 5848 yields 18.6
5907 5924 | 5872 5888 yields 18.5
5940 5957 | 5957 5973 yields 18.0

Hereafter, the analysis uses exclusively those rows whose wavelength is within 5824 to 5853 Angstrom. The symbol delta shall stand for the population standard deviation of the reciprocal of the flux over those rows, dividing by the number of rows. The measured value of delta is 0.0072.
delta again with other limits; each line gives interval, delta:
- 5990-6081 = 0.0059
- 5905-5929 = 0.0055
